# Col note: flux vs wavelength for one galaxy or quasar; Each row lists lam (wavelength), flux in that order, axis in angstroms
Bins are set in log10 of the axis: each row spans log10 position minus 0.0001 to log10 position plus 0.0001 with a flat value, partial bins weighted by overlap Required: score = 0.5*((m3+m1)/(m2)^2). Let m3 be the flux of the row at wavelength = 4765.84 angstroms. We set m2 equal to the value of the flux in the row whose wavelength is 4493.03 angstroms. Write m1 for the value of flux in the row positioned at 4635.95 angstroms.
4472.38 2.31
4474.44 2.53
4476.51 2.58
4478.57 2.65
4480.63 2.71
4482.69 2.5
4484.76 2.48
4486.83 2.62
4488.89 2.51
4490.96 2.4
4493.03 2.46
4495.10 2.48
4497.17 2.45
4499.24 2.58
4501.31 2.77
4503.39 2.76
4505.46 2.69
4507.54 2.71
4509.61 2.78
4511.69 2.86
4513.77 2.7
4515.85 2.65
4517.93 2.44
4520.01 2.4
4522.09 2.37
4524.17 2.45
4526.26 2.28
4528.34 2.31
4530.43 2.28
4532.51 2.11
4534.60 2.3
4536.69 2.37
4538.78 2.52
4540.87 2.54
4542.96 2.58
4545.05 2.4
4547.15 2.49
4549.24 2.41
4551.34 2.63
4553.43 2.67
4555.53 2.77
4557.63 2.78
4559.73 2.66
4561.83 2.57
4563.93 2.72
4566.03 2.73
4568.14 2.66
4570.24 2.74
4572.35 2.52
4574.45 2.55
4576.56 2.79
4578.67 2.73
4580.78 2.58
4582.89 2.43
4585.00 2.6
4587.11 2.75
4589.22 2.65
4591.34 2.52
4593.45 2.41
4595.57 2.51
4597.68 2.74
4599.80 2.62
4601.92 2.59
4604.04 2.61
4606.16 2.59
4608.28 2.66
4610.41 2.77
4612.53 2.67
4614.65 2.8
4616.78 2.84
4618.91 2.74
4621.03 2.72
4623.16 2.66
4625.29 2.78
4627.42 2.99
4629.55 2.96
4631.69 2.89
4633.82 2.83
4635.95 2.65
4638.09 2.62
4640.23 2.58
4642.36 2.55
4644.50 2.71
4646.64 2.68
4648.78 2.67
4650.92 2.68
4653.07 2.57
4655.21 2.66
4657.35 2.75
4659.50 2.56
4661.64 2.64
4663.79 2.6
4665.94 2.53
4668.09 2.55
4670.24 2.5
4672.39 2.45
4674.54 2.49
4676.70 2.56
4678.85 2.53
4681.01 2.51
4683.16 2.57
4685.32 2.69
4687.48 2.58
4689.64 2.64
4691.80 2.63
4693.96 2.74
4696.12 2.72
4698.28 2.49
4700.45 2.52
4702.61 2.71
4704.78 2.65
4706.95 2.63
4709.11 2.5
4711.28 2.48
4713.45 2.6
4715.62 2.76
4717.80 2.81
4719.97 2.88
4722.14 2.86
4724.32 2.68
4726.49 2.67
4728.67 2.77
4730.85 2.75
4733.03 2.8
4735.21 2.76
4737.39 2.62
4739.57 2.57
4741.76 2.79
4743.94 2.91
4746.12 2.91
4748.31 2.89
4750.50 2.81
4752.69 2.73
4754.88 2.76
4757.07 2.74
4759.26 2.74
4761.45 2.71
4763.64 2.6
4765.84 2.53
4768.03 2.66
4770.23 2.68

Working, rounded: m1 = 2.65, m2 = 2.46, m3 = 2.53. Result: 0.428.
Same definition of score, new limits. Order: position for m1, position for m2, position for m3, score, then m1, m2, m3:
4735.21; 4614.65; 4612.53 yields 0.346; 2.76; 2.8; 2.67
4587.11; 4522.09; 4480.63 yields 0.486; 2.75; 2.37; 2.71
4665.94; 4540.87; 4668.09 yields 0.394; 2.53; 2.54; 2.55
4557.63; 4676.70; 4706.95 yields 0.413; 2.78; 2.56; 2.63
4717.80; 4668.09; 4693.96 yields 0.427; 2.81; 2.55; 2.74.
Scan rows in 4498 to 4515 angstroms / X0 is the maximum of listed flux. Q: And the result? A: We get 2.86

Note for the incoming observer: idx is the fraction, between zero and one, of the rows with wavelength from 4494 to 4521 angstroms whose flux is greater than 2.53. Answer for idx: 0.7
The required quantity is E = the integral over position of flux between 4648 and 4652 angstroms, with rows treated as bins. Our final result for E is 10.7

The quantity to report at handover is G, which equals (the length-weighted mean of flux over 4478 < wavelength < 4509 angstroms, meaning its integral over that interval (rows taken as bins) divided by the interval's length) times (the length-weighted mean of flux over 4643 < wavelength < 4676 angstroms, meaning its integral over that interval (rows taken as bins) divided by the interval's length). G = 6.7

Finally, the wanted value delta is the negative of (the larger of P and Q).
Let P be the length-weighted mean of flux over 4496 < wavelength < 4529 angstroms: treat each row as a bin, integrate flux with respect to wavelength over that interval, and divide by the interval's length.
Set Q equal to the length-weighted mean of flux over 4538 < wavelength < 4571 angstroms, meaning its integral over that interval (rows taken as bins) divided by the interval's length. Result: -2.62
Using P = 2.58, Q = 2.62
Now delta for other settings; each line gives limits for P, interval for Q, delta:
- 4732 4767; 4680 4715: -2.74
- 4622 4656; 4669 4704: -2.72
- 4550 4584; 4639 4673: -2.66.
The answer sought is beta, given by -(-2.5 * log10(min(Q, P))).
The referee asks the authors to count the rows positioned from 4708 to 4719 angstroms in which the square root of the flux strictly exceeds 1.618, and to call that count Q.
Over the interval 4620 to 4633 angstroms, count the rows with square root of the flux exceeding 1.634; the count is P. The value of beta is 0.8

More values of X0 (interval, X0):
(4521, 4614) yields 2.79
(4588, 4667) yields 2.99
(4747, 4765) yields 2.89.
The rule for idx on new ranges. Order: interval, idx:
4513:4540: 0.2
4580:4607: 0.7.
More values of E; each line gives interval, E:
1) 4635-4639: 10.5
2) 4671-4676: 12.4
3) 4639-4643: 10.3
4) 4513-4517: 10.7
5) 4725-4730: 13.6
